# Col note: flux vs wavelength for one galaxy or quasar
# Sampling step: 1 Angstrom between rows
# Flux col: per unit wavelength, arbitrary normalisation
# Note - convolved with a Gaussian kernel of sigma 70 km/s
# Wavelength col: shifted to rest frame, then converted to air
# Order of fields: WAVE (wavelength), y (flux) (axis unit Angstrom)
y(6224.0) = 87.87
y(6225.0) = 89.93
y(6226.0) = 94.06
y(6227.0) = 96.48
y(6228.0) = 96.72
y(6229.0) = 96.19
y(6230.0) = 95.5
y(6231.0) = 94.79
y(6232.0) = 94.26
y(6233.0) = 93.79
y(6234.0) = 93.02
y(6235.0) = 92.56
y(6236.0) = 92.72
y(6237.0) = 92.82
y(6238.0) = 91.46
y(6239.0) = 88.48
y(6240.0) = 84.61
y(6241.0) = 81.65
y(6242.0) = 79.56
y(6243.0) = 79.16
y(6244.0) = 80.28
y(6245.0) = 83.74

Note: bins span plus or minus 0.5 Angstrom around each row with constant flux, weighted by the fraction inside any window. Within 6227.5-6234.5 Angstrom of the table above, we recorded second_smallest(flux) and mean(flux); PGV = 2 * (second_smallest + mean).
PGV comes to 377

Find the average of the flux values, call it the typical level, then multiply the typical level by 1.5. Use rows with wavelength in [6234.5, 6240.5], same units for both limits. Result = 136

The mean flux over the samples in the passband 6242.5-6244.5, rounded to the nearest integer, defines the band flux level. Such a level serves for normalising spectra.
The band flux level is 80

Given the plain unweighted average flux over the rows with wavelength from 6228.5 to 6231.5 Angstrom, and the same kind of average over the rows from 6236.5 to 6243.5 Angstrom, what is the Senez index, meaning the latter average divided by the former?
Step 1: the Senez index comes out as 0.89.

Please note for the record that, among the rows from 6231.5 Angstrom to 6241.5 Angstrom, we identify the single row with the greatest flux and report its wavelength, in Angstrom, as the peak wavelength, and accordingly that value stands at 6232.0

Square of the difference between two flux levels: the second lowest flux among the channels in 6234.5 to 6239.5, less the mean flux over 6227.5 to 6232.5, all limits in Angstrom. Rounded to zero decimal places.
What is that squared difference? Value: 16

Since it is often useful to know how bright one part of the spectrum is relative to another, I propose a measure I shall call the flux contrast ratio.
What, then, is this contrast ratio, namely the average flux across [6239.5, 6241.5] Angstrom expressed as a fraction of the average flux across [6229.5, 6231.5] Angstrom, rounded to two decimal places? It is 0.87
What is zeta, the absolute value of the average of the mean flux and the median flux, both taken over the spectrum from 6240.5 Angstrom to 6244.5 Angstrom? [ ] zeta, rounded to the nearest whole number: 80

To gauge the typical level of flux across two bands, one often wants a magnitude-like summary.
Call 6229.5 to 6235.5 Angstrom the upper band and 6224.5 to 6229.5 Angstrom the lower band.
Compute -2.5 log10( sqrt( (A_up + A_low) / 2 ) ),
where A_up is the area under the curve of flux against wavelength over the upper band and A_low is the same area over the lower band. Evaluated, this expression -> -3.39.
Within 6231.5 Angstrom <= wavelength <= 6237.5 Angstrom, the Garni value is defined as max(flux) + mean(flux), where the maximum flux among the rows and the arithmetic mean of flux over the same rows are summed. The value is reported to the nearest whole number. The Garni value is 187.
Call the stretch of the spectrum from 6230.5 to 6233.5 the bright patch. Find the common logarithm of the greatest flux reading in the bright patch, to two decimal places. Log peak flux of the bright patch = 1.98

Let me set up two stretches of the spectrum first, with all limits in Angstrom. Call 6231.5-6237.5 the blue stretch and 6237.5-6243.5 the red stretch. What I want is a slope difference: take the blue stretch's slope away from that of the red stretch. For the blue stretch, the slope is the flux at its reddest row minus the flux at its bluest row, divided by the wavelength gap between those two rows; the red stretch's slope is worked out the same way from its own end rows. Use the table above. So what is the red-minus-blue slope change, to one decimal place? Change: -2.2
